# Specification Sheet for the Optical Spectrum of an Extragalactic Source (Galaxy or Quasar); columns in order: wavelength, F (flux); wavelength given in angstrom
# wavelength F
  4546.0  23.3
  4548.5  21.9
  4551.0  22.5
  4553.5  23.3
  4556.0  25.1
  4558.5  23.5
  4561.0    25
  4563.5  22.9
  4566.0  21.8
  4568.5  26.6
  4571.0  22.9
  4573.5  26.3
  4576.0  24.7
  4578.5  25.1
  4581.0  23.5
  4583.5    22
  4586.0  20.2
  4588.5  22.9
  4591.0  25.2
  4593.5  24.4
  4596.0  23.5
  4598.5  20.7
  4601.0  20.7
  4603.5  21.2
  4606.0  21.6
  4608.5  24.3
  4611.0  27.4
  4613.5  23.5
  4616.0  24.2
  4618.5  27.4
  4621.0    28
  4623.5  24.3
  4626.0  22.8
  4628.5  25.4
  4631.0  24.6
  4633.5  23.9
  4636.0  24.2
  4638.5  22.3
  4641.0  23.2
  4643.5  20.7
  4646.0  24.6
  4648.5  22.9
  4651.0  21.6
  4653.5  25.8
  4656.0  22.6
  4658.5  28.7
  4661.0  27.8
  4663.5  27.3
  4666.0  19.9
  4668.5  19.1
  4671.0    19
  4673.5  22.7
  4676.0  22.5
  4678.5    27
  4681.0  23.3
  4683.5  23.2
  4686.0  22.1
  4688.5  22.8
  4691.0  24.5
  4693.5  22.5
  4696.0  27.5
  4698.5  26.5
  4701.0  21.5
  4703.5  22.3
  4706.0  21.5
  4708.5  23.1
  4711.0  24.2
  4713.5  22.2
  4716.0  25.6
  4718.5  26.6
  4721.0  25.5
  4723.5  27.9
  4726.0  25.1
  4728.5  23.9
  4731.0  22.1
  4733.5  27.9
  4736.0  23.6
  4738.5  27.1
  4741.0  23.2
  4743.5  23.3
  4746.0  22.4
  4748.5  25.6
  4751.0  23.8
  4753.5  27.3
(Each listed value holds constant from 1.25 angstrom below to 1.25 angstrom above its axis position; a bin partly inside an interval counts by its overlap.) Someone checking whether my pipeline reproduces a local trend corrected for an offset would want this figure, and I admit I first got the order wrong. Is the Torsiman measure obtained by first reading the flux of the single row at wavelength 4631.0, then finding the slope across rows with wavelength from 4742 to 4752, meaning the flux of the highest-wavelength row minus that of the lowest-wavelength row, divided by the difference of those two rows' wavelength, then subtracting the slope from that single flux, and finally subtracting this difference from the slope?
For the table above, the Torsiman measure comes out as -24.5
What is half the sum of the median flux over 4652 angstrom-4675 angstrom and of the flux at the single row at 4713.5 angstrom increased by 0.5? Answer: 22.7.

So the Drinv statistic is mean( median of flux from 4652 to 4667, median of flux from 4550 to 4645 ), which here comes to 25.0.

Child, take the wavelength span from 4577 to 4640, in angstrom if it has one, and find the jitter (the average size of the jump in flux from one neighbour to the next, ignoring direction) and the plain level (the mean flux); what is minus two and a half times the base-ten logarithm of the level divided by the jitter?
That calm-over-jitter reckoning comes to -2.86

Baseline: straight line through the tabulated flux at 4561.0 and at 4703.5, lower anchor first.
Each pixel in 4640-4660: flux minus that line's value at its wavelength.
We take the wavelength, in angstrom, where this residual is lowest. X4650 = 4643.5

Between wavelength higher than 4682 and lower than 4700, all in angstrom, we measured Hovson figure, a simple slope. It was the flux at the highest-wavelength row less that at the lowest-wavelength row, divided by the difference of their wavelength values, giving 0.22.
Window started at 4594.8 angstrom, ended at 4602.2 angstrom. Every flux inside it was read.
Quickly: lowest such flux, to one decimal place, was 20.7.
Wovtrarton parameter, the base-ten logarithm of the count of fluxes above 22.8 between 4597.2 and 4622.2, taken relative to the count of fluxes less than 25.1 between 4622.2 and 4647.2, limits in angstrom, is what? -0.18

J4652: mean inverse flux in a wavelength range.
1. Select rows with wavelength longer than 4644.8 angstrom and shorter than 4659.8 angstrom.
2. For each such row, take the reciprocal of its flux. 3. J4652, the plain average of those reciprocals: 0.0414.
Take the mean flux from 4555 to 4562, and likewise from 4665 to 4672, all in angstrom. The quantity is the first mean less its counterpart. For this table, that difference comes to 5.2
